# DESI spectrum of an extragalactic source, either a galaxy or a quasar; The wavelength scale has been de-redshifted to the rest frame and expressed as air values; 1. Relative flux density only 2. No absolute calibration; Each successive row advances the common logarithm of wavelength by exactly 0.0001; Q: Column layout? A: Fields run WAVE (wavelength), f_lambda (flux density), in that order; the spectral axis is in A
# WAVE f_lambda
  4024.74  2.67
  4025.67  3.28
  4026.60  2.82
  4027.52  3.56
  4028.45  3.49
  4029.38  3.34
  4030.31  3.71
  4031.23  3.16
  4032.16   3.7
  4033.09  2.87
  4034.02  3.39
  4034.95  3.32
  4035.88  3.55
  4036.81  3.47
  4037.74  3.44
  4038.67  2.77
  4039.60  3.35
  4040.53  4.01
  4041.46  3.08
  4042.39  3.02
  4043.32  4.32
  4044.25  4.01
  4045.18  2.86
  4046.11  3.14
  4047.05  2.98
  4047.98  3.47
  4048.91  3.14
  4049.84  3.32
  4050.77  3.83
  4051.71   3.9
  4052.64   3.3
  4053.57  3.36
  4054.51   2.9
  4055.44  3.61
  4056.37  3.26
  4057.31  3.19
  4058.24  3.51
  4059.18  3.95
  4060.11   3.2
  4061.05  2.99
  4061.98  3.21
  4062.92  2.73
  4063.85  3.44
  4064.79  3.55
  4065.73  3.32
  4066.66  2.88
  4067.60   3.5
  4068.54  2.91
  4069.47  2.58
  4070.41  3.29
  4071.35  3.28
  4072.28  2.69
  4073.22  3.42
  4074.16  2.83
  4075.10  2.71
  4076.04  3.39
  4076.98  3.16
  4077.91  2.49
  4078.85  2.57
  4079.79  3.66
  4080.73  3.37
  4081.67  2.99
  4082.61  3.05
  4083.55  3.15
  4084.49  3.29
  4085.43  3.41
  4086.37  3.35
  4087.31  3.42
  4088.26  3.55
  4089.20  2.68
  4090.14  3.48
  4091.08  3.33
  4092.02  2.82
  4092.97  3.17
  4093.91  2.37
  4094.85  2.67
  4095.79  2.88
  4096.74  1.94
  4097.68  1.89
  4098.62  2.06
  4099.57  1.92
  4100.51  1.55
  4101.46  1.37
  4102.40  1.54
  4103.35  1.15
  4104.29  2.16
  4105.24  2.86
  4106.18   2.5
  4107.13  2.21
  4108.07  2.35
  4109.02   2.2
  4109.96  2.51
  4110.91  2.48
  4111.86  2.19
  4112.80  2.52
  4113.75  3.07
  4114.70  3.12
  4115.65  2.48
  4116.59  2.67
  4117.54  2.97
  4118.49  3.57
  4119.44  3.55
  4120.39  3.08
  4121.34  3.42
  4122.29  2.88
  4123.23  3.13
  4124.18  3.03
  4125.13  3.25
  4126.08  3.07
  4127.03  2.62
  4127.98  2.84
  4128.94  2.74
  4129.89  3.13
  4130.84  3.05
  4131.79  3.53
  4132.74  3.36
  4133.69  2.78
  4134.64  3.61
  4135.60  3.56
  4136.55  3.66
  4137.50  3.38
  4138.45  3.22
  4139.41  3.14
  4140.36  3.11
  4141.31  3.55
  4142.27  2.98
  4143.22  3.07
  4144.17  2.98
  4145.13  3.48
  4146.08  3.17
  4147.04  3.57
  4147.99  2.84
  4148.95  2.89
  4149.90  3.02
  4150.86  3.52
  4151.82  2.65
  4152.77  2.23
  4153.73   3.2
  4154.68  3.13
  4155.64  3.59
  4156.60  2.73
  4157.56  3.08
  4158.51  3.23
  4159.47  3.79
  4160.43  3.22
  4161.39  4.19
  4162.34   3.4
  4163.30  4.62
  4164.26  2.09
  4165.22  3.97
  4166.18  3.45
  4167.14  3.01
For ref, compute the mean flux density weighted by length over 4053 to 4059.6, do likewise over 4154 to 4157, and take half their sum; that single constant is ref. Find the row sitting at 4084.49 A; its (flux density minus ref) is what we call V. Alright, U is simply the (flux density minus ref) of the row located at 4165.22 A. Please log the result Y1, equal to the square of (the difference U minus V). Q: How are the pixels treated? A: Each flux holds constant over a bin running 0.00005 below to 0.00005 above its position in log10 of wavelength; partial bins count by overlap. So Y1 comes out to 0.5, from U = 0.69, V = 0.01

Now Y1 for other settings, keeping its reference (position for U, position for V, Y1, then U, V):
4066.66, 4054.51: 0.0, -0.40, -0.38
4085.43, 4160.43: 0.0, 0.13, -0.06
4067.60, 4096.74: 2.4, 0.22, -1.34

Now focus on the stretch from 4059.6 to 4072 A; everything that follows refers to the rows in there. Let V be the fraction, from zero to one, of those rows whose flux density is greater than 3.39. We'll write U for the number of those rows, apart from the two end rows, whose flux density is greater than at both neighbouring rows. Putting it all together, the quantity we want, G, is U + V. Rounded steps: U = 4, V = 0.23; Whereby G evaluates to 4.2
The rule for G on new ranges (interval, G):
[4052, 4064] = 4.3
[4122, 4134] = 5.1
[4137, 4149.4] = 4.2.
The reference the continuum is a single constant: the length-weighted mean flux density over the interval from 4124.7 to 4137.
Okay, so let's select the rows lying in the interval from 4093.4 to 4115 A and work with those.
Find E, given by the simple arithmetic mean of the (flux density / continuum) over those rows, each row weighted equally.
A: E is 0.71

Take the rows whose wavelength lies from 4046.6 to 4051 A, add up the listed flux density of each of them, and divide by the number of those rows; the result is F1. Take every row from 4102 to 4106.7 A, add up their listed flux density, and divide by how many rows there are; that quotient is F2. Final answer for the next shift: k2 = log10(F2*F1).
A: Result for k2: 0.83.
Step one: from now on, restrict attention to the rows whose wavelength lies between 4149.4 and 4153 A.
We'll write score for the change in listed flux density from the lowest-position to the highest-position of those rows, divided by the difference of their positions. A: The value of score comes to -0.28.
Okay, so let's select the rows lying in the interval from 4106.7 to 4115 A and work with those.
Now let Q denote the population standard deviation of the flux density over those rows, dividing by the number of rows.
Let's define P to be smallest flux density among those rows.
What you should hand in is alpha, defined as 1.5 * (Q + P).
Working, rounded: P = 2.19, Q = 0.33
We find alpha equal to 3.8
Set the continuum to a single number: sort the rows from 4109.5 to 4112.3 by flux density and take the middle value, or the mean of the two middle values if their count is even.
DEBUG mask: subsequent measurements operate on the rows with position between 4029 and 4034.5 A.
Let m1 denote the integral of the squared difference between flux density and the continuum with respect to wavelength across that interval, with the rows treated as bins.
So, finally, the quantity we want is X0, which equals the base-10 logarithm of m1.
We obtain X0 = 0.68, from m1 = 4.8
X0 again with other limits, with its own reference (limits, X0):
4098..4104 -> 0.70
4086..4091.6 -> 0.62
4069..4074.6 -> 0.34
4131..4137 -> 0.75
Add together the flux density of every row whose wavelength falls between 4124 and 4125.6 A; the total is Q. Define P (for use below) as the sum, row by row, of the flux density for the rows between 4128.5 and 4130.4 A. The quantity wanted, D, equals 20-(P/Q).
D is 19.1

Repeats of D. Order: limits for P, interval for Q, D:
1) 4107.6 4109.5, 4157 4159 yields 19.3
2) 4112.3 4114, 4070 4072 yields 19.1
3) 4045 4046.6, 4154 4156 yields 19.1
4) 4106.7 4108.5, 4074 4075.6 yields 19.2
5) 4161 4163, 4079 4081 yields 18.9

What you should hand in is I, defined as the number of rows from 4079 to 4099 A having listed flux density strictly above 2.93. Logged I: 13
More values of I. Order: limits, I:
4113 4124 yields 8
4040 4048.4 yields 8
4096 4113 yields 0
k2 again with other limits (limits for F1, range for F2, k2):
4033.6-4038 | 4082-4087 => 1.05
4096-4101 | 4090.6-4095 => 0.73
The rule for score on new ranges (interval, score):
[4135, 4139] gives -0.12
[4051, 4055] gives -0.36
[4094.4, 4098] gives -0.28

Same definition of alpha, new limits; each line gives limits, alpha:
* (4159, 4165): 4.3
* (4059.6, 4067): 4.5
